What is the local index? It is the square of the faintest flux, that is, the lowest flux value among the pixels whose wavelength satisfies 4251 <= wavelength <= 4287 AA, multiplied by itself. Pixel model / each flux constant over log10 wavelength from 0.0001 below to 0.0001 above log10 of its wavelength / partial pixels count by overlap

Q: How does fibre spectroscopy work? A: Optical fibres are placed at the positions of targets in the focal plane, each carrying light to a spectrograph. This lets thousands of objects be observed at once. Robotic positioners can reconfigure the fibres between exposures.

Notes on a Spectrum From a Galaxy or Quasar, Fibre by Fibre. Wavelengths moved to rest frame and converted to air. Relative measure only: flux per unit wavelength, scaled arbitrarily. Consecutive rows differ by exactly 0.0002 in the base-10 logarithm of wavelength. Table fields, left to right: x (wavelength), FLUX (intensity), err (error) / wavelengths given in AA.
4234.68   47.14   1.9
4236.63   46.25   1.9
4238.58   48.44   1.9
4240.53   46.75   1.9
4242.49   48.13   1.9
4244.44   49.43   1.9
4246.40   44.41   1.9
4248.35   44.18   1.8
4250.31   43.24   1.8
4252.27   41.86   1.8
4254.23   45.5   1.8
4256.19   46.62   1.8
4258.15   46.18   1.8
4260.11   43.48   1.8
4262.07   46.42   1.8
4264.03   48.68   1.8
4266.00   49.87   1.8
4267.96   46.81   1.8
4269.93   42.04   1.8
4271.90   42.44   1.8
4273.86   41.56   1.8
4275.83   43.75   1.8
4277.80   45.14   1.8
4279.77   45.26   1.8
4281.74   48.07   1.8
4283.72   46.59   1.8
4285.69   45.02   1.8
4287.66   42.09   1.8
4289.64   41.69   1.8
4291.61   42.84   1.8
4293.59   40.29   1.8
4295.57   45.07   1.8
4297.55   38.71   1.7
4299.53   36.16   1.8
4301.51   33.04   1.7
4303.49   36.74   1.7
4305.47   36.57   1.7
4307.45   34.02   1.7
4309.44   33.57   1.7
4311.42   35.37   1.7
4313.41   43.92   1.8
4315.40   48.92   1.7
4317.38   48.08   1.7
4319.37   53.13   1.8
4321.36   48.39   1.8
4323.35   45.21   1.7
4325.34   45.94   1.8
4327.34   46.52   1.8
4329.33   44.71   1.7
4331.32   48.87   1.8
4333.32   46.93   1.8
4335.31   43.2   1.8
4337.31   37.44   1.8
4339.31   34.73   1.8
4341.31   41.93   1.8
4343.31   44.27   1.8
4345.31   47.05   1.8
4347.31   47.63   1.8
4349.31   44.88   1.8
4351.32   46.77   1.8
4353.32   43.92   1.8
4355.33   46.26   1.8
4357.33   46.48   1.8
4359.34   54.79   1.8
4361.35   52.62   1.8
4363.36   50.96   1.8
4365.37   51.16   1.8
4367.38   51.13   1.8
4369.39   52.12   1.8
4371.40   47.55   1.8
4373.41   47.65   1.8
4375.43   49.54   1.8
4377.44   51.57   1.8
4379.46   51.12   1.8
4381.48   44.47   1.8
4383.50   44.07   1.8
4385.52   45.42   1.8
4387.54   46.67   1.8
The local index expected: 1727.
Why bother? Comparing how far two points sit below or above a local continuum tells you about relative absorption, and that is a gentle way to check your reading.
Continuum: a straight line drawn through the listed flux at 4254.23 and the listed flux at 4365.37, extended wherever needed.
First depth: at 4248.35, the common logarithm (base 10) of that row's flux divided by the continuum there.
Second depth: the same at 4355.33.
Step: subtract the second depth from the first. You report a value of 0.029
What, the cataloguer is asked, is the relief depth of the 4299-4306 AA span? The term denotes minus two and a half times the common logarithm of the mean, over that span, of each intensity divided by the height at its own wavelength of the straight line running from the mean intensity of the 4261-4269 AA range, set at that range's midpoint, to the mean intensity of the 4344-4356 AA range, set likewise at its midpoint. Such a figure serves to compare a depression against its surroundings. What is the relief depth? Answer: 0.30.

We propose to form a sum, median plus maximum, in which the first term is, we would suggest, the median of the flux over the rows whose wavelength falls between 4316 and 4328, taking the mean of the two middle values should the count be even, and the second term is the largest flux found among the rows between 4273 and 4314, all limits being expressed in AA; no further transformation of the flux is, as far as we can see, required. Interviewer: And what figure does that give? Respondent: 95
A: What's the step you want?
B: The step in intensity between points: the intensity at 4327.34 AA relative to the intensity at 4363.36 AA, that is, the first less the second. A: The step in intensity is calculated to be -4.4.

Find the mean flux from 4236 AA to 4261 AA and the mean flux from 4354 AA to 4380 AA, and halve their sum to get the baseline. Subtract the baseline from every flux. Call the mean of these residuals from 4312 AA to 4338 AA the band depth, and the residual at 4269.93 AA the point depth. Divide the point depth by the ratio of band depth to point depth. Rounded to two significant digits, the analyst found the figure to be -20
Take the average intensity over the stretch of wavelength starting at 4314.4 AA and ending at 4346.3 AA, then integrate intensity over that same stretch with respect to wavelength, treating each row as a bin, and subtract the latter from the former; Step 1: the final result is -1401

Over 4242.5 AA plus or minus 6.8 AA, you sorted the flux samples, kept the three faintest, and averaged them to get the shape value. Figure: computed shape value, 45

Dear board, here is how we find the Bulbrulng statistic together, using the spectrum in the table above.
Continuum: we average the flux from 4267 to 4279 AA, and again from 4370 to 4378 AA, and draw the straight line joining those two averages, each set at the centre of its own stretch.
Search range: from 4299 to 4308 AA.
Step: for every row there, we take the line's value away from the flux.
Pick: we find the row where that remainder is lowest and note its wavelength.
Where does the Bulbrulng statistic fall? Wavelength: 4301.51 AA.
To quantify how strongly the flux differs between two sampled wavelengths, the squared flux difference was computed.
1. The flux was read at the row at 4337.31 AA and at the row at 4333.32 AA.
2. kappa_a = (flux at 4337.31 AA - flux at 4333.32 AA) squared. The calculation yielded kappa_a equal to 90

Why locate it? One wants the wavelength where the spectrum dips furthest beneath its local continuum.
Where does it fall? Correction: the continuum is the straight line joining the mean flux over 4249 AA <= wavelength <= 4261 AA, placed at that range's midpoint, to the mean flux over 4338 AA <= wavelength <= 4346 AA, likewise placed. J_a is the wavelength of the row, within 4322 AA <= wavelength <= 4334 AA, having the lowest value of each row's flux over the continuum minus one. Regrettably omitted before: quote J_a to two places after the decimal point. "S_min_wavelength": 4329.33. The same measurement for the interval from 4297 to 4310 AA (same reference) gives 4301.51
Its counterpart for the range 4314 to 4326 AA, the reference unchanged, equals 4323.35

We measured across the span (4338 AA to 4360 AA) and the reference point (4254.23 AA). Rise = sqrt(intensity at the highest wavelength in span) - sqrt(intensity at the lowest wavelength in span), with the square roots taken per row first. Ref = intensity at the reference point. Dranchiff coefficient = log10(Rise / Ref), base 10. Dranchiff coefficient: -1.5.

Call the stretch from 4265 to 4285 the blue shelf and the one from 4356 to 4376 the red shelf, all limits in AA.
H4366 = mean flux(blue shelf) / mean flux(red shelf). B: 0.90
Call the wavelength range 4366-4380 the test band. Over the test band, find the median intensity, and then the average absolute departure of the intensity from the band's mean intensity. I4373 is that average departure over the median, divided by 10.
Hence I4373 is 0.0031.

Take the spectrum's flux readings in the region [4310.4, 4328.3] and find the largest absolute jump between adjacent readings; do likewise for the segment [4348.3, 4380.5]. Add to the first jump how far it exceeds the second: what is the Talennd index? 9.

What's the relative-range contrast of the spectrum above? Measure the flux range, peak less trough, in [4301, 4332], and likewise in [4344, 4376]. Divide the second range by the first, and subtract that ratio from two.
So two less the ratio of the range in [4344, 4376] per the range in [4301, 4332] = 1.5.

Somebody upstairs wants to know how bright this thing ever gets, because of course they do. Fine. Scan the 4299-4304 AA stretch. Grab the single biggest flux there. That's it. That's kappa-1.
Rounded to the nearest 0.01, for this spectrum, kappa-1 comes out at 36.74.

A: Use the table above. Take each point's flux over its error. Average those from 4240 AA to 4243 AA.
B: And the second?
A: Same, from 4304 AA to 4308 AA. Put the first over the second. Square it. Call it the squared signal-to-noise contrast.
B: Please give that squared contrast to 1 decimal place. 1.4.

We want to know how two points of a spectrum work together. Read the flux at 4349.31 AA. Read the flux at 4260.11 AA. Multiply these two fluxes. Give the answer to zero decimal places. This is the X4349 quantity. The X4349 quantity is 1951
